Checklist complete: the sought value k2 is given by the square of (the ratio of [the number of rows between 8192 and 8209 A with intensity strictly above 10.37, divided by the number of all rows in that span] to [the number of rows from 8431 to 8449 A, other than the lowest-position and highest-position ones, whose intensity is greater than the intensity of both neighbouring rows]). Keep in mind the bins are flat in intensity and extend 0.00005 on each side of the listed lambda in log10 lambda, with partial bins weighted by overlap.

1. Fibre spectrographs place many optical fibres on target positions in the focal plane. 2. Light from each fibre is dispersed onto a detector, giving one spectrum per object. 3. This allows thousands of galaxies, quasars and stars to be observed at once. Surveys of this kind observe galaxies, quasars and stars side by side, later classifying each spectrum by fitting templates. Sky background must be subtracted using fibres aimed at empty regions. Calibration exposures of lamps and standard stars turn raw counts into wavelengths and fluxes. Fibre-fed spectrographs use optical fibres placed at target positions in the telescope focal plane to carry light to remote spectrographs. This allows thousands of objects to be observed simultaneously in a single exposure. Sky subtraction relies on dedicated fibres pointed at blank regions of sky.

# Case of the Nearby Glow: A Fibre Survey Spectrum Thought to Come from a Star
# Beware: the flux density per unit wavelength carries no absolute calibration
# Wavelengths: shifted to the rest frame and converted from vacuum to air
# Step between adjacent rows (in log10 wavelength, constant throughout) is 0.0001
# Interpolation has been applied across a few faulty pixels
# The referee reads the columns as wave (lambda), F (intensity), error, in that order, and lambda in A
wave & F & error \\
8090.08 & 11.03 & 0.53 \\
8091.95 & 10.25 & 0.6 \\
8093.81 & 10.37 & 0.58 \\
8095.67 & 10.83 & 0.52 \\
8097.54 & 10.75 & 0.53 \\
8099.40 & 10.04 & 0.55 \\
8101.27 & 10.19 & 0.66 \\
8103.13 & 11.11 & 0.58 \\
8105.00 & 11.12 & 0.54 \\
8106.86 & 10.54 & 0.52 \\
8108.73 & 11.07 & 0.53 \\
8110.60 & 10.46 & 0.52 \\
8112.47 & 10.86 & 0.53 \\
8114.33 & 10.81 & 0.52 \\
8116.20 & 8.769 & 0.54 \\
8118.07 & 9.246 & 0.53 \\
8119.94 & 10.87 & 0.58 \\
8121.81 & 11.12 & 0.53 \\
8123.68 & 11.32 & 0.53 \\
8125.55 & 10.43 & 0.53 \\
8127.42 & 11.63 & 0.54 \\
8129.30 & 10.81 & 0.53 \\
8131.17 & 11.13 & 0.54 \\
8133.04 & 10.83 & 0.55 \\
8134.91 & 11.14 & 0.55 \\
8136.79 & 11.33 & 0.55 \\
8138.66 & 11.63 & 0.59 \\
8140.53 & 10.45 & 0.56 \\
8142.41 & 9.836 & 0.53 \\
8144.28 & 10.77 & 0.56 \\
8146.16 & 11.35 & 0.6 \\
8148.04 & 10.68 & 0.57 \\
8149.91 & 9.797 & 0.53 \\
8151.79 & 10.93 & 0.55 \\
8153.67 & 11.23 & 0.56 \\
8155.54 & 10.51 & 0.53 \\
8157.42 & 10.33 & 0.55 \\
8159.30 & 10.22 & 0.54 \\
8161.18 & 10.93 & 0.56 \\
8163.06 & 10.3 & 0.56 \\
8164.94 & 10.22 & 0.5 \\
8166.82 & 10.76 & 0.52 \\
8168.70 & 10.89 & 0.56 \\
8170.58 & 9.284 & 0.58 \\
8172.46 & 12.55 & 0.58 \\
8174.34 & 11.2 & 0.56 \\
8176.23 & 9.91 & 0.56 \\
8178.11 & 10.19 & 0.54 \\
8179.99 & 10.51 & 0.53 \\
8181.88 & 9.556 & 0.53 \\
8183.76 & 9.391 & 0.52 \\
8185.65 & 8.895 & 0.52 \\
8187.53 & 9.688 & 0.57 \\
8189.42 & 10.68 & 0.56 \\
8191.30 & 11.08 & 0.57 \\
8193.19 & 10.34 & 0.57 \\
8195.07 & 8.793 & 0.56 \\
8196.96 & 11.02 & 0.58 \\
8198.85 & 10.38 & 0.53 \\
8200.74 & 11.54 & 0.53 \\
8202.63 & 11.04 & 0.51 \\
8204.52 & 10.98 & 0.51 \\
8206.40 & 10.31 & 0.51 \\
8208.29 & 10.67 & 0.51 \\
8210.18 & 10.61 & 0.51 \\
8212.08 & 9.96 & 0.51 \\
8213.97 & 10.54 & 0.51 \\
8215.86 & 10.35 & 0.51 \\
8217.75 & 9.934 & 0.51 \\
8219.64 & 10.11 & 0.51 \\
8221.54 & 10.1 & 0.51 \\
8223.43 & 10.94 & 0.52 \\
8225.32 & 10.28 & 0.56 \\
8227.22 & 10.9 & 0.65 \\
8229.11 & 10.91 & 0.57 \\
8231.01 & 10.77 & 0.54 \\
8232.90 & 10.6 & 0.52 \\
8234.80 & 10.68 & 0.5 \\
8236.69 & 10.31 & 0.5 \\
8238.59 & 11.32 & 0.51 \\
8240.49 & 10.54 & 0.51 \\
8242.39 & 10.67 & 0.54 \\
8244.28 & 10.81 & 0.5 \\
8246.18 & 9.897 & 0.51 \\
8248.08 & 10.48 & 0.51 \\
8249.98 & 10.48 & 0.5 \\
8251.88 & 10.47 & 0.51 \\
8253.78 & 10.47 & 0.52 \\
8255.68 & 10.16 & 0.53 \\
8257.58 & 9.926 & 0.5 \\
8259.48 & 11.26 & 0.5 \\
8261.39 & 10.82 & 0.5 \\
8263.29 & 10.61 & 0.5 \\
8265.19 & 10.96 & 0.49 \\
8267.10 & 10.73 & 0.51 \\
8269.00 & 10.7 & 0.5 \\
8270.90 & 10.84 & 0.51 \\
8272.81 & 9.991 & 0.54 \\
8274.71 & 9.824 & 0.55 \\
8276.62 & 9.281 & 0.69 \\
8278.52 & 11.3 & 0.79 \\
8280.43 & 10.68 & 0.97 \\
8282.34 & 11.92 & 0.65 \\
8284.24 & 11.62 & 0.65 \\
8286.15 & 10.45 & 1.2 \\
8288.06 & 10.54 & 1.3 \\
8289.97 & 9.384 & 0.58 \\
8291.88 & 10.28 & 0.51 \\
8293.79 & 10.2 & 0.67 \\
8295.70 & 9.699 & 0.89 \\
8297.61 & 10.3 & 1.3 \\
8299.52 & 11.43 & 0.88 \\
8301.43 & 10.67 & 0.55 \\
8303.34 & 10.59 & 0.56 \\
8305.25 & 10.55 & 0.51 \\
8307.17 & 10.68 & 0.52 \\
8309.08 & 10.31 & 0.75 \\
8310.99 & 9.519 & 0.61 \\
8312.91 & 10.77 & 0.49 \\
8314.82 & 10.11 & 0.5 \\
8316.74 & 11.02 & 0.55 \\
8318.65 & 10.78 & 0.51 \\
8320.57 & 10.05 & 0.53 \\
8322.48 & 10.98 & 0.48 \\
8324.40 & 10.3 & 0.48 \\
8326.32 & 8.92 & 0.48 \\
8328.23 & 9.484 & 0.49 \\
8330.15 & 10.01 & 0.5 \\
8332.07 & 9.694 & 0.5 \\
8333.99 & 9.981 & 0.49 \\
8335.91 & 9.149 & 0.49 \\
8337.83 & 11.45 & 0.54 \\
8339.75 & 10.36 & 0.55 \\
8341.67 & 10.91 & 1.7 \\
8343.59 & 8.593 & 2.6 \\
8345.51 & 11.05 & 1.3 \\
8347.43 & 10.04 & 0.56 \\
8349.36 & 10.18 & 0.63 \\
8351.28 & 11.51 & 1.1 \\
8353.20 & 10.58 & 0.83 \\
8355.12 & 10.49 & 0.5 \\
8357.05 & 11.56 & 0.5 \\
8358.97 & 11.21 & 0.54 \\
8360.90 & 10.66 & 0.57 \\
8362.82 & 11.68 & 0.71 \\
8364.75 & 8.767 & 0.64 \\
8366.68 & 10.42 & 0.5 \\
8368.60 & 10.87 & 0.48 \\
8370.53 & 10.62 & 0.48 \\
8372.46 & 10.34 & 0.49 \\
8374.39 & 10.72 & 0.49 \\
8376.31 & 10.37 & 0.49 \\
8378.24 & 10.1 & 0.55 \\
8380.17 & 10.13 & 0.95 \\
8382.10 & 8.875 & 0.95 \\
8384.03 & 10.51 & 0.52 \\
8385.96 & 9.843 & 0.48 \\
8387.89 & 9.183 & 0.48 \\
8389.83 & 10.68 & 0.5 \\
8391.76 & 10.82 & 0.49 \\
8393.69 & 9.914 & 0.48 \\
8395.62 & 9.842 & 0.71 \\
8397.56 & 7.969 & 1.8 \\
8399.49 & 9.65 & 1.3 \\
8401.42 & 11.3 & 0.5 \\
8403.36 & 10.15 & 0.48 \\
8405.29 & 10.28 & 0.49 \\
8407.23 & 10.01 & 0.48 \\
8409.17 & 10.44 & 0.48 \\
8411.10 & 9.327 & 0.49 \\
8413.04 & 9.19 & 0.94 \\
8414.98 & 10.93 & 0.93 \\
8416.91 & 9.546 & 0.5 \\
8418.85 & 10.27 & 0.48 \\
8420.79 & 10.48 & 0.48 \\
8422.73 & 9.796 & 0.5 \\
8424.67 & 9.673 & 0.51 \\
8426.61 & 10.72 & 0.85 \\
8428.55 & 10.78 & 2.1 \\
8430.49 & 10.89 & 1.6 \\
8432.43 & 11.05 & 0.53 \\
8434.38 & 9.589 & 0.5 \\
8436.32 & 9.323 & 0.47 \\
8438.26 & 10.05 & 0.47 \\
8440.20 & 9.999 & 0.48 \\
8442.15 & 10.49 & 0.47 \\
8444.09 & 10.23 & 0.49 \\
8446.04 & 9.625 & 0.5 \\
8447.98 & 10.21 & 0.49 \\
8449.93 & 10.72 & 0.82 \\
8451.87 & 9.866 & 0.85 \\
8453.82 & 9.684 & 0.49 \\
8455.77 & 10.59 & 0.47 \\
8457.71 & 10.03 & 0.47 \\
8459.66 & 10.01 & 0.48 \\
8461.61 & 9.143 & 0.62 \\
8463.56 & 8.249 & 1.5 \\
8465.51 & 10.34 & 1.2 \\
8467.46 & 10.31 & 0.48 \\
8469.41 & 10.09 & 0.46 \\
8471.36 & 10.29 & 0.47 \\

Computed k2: 0.11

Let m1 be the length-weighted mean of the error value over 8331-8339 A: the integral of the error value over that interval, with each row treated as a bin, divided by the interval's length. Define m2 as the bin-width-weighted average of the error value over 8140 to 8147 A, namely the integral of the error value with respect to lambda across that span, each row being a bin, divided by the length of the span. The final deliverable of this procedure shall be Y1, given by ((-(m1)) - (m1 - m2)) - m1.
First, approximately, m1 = 0.506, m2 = 0.56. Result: -0.96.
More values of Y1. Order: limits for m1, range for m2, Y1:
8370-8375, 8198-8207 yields -0.94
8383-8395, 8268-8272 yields -0.99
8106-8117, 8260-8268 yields -1.08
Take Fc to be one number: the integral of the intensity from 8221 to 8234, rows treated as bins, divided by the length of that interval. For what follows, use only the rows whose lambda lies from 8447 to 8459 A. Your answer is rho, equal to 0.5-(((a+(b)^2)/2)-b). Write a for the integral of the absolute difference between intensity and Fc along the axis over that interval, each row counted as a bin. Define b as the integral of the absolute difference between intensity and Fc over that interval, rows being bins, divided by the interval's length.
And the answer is -2.1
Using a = 6.0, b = 0.50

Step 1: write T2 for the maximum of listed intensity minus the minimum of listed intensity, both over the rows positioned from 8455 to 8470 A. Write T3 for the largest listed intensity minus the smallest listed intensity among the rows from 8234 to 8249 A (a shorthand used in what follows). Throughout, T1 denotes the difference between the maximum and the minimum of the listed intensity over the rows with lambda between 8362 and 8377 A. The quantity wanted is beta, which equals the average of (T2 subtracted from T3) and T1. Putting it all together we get 1.0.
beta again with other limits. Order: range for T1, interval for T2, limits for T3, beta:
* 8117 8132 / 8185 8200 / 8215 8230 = 0.6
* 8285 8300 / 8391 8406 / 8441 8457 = -0.1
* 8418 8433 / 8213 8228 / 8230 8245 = 0.7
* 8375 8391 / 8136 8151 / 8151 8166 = 0.5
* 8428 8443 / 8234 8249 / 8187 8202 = 1.5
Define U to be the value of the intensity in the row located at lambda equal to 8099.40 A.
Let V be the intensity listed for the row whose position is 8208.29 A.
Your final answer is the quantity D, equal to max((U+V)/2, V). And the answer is 10.7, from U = 10.04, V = 10.67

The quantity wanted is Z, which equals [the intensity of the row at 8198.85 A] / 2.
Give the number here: 5.19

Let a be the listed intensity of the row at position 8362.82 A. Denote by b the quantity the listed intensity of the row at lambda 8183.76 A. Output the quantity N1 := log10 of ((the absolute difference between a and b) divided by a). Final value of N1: -0.71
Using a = 11.68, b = 9.391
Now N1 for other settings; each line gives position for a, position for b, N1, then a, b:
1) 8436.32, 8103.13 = -0.72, 9.323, 11.11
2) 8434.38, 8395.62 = -1.58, 9.589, 9.842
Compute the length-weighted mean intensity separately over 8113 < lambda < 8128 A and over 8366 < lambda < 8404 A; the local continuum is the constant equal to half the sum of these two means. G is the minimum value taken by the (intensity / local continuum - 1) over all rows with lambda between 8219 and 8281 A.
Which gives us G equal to -0.100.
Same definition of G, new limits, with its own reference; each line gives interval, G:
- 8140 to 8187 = -0.138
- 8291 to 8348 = -0.167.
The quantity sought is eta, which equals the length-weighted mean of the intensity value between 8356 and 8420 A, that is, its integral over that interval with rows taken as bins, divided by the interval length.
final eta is 10.2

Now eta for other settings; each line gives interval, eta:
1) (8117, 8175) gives 10.8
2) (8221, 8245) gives 10.7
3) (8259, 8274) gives 10.7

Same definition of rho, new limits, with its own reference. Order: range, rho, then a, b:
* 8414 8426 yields -2.8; 7.4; 0.62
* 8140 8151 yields -1.7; 5.0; 0.46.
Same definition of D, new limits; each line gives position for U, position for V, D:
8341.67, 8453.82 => 10.3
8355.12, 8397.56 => 9.2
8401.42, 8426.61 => 11.0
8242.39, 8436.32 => 10.0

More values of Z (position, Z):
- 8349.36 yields 5.09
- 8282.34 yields 5.96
